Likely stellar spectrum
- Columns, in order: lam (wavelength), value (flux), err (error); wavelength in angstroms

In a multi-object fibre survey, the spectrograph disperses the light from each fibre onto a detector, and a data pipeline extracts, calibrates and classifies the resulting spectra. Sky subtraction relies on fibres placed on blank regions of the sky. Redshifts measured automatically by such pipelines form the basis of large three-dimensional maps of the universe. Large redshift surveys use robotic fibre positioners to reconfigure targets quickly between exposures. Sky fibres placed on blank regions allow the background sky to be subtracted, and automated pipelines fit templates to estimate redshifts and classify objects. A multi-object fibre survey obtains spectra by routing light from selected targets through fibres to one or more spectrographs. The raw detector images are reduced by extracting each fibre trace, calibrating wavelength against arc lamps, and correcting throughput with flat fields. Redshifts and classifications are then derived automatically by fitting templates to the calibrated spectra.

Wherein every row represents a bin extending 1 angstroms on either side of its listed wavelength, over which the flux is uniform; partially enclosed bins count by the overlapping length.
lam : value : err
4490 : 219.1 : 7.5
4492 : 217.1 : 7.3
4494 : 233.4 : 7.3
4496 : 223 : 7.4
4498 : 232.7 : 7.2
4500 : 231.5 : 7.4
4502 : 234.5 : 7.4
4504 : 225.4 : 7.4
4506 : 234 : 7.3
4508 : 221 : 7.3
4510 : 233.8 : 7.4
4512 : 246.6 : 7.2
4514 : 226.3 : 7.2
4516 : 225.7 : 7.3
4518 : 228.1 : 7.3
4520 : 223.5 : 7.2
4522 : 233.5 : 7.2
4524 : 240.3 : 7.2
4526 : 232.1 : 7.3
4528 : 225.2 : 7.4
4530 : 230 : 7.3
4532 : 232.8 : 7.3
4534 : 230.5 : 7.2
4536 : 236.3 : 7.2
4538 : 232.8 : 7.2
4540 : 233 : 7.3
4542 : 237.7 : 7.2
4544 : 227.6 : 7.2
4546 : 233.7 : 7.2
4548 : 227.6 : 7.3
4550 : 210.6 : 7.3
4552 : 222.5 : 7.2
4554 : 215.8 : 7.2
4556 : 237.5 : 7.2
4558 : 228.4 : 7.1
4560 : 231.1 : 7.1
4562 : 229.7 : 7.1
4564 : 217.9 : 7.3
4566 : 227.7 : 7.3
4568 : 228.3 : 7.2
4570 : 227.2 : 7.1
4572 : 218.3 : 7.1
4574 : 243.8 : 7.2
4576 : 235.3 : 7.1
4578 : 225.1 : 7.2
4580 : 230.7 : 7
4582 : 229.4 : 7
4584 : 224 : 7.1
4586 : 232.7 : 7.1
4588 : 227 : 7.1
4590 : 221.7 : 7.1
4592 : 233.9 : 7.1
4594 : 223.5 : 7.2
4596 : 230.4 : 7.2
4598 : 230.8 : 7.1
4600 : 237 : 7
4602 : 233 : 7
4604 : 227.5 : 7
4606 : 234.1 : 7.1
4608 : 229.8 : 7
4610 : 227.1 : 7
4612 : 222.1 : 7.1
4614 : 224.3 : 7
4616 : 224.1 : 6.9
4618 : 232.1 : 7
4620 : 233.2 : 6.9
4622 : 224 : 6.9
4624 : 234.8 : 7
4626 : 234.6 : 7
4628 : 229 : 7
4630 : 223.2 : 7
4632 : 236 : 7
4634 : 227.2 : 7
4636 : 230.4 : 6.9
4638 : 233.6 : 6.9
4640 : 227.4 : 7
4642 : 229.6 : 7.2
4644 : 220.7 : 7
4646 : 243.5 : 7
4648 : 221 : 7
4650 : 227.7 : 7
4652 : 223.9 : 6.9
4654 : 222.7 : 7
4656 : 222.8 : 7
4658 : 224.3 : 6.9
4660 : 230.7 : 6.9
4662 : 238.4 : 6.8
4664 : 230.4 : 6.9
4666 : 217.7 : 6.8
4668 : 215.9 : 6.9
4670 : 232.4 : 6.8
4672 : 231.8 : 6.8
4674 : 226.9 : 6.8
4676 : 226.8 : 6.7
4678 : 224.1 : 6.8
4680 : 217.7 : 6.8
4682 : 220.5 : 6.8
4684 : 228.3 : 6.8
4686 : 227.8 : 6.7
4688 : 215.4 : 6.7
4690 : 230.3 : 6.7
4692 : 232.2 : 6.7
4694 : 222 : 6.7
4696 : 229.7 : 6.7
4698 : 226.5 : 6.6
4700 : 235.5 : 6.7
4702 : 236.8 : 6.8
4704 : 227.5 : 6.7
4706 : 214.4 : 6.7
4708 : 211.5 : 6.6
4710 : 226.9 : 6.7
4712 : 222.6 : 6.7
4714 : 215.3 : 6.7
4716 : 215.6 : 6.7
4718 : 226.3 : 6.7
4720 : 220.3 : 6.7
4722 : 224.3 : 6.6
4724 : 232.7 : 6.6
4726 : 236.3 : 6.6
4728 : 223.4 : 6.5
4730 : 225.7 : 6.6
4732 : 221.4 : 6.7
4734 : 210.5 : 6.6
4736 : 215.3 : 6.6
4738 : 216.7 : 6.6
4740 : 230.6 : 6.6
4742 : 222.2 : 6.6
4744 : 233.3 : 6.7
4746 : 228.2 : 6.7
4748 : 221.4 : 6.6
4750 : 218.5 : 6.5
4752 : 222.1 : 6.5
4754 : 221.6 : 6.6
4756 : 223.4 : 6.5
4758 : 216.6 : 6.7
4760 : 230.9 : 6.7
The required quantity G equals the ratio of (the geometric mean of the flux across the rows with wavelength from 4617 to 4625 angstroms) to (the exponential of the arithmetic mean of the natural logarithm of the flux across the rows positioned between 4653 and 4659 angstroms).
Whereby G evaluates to 1.03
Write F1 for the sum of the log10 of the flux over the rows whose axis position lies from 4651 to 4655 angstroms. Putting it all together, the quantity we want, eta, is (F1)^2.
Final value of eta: 22.1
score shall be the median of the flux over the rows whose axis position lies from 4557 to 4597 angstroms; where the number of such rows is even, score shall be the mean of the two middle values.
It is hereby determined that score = 228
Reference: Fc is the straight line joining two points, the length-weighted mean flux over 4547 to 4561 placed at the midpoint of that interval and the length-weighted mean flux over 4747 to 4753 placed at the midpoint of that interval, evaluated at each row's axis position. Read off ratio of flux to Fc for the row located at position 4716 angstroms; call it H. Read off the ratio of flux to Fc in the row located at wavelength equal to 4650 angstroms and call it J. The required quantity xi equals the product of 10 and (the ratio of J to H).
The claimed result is 10.5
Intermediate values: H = 0.97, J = 1.02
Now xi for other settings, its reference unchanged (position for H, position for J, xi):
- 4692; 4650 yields 9.8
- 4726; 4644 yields 9.3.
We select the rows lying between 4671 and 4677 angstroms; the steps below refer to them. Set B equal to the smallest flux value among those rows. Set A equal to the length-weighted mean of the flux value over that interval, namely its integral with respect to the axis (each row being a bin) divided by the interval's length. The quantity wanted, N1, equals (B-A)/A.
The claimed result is -0.007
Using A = 228.5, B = 226.8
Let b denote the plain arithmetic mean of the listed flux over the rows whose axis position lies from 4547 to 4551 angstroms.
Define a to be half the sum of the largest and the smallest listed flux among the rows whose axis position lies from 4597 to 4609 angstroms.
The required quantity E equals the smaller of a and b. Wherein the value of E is 219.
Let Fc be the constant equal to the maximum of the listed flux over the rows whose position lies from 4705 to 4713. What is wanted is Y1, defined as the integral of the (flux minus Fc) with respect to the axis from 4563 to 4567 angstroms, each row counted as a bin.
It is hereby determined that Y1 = -16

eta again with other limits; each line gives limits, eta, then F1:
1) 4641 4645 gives 22.1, 4.705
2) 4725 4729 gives 22.3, 4.723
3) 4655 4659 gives 22.1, 4.699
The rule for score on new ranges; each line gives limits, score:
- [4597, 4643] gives 230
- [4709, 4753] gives 222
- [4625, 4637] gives 230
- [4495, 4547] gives 232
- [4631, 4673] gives 228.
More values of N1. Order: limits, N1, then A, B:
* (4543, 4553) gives -0.061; 224.4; 210.6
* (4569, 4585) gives -0.048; 229.2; 218.3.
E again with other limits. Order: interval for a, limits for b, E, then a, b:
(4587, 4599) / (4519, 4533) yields 228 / 228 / 231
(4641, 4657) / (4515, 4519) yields 227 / 232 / 227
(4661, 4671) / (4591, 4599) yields 227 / 227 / 230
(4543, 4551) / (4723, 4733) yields 222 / 222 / 228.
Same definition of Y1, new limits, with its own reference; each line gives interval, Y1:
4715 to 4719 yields -24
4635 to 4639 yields 20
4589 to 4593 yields 4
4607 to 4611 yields 6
